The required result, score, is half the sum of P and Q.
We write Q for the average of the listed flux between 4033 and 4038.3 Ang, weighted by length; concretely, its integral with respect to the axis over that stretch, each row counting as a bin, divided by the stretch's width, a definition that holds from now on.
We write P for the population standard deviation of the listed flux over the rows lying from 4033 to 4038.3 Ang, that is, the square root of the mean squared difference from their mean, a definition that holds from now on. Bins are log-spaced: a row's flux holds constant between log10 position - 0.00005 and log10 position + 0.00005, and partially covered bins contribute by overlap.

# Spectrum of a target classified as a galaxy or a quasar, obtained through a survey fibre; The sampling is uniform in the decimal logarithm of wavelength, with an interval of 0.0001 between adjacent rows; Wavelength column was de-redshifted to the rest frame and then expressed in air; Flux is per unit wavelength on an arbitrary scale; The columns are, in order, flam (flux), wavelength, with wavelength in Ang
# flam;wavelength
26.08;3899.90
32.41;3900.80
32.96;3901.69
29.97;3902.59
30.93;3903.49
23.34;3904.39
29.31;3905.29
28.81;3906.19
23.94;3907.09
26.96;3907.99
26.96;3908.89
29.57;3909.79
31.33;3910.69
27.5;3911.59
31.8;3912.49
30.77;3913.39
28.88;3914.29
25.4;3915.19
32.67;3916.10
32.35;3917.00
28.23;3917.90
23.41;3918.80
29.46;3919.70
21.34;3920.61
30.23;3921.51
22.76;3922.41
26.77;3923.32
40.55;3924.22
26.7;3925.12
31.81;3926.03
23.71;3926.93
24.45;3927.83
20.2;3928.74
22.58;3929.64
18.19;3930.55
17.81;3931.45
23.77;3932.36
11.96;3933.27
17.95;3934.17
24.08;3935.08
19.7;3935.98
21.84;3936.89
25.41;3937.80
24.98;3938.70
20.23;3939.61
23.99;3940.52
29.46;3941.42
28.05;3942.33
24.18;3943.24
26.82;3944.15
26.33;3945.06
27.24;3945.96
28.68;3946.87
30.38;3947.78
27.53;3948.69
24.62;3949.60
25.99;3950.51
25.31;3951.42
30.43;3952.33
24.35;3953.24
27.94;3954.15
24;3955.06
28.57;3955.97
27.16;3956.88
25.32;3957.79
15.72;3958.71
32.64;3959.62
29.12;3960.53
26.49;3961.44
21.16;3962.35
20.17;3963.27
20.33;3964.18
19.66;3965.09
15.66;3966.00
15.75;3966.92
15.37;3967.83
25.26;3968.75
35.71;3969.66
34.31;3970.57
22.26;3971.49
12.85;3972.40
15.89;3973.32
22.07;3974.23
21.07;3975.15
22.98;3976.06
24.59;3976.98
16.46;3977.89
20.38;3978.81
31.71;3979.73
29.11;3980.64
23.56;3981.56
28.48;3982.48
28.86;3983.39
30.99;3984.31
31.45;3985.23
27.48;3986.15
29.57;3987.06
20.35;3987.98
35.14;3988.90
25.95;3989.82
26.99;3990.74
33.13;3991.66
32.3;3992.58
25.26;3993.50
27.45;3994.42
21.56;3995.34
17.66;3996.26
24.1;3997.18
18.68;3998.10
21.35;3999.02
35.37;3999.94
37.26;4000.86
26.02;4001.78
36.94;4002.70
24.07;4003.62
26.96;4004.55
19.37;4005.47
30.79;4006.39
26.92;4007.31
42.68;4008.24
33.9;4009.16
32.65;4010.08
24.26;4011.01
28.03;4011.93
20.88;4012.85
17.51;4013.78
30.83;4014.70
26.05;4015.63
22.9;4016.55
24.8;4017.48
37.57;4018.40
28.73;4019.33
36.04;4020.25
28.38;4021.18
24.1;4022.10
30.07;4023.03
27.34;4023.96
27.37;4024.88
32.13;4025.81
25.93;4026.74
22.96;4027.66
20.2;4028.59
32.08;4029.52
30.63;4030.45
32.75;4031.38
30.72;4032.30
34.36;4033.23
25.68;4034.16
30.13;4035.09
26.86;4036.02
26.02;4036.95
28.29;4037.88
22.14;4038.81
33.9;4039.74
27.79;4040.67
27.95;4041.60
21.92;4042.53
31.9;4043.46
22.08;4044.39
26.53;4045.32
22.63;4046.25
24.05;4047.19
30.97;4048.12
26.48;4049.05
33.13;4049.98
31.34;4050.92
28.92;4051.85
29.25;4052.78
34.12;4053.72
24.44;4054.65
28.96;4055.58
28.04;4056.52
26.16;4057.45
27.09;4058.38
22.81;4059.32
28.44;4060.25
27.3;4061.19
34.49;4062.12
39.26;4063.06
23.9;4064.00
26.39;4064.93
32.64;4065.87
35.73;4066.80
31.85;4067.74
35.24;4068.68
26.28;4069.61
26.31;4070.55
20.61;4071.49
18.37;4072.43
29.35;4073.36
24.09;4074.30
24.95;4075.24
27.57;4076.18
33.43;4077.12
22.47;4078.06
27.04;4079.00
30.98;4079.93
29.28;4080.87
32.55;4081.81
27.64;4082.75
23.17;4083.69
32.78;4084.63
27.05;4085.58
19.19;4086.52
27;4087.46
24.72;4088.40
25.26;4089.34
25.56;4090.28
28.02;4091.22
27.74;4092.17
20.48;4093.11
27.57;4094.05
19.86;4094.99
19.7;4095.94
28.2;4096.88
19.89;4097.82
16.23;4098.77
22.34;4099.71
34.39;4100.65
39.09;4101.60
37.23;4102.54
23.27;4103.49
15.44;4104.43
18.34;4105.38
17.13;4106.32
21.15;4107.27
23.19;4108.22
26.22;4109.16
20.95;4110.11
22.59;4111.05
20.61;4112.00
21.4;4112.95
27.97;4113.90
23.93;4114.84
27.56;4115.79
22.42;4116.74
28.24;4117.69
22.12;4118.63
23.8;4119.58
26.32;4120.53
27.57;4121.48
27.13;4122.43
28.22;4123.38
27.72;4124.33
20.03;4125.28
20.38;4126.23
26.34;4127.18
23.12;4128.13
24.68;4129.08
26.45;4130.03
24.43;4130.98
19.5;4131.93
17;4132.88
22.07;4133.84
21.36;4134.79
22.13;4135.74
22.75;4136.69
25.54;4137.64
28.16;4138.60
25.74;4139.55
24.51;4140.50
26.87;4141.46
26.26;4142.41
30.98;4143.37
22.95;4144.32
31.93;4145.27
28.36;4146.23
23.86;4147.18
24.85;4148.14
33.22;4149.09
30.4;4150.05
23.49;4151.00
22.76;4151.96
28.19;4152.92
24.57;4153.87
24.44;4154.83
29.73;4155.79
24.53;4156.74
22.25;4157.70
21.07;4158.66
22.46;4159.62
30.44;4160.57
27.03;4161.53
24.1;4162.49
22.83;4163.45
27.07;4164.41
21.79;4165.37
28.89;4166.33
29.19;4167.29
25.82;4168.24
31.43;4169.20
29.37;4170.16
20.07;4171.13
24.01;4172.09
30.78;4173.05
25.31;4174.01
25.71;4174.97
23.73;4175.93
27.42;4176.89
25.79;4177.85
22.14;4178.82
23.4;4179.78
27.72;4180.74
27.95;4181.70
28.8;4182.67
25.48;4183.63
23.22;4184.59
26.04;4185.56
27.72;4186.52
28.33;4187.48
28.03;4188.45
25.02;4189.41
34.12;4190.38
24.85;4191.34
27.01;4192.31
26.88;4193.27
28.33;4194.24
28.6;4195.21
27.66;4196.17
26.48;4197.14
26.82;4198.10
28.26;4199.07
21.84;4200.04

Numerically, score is 15.6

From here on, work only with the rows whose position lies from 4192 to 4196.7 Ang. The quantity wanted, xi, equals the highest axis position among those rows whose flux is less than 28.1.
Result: 4196.17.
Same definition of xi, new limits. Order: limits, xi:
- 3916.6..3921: 3920.61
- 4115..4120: 4119.58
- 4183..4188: 4186.52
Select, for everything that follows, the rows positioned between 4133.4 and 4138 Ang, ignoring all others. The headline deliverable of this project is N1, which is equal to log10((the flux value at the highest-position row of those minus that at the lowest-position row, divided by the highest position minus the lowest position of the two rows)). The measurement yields 0.0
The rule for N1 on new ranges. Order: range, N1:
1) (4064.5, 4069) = 0.4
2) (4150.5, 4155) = -0.6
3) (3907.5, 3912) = -0.8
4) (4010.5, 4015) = 0.3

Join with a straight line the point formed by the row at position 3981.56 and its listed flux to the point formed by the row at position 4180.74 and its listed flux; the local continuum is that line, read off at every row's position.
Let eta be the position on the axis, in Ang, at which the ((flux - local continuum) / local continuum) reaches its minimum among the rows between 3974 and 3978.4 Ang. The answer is 3977.89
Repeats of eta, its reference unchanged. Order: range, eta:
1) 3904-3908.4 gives 3904.39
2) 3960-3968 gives 3967.83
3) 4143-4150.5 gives 4144.32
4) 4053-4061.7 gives 4059.32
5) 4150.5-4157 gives 4151.96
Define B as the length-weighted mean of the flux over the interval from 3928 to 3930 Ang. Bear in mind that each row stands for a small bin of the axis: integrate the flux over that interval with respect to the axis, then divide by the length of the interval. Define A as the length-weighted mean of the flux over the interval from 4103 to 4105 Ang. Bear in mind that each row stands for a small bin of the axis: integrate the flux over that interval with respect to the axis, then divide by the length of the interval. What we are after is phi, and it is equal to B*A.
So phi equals 421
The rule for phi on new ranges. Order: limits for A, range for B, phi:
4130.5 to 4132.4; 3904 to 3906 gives 588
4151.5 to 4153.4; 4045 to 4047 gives 620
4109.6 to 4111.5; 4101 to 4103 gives 829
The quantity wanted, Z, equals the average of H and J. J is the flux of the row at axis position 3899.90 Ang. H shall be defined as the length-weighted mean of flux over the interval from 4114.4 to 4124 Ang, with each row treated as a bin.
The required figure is 25.9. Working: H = 25.8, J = 26.08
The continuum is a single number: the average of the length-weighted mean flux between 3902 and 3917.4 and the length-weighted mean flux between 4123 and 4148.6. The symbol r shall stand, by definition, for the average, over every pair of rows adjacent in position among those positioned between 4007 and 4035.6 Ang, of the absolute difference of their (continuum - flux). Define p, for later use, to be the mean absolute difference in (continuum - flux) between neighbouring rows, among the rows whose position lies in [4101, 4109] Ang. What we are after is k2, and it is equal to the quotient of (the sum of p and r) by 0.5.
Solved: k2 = 21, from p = 4.8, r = 5.7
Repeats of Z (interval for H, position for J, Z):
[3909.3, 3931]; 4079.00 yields 27.3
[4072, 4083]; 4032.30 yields 29.0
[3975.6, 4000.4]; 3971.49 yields 24.3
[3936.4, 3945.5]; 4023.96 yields 26.2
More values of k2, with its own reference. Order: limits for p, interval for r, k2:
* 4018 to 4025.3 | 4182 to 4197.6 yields 16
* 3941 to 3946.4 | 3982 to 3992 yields 14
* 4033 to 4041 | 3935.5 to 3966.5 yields 18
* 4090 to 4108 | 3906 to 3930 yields 21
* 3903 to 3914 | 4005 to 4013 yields 22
